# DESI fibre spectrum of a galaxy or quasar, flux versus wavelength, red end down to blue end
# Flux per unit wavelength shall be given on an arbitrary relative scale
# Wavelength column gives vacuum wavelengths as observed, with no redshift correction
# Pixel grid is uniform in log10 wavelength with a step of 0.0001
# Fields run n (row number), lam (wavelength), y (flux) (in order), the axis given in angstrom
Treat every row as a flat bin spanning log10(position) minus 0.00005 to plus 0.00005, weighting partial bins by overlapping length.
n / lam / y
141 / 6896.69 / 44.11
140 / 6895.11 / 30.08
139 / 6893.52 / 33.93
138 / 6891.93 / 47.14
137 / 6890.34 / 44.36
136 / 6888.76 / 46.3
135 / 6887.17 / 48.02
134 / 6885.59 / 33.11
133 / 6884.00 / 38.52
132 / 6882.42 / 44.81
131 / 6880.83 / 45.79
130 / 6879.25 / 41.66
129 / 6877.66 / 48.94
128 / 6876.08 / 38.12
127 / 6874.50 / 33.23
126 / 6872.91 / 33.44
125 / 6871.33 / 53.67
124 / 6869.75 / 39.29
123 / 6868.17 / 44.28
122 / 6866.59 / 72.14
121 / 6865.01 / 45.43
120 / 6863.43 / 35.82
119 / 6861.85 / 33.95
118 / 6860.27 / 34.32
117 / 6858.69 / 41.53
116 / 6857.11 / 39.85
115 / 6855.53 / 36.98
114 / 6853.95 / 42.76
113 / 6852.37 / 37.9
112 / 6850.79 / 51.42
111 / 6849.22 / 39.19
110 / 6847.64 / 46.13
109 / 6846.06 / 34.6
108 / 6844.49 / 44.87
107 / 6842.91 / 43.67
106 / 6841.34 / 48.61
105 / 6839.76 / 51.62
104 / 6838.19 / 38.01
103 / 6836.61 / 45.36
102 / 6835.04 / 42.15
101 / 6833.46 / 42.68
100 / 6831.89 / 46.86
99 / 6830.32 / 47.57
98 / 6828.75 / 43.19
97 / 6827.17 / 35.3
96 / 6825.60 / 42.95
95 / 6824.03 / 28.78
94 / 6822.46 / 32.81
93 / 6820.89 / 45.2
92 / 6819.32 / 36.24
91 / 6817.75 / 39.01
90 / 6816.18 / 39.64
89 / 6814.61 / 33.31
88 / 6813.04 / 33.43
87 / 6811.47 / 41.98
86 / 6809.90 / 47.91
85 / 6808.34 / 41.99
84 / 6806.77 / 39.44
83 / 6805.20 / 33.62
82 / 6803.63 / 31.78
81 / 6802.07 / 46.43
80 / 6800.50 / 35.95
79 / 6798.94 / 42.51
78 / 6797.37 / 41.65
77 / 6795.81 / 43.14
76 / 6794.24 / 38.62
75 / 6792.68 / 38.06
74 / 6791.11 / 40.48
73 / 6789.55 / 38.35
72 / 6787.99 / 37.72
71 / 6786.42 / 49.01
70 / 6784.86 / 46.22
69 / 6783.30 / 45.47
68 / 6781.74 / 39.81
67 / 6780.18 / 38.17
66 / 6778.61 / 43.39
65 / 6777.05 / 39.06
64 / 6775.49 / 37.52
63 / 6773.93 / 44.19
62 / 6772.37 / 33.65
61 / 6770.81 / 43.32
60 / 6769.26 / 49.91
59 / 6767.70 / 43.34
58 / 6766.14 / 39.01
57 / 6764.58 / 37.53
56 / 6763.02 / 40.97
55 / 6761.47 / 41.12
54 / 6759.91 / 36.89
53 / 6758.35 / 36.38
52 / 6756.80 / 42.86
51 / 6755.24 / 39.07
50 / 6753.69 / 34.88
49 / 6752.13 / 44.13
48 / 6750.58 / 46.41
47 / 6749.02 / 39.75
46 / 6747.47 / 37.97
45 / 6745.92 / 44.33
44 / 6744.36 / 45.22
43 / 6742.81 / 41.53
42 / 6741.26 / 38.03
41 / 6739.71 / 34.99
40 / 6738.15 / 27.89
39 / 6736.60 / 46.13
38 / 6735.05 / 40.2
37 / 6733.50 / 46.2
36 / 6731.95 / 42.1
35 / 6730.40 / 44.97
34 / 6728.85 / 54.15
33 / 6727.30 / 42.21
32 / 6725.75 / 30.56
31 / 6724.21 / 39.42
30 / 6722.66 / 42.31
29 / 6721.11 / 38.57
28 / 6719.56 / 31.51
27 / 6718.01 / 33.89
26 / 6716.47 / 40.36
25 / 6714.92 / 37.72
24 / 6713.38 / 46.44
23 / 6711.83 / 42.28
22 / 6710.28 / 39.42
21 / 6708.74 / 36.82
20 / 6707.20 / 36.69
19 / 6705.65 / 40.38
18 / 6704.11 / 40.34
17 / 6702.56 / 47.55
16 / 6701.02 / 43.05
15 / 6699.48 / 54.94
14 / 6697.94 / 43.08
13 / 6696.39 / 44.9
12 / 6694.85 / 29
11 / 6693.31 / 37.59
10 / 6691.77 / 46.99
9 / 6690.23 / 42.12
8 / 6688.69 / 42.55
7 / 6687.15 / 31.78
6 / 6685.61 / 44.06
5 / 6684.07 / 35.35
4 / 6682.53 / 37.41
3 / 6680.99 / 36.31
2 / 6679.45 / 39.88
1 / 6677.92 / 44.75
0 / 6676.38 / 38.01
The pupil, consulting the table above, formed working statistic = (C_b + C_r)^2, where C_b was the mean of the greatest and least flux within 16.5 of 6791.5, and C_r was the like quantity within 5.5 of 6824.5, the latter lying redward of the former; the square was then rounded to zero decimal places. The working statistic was 5988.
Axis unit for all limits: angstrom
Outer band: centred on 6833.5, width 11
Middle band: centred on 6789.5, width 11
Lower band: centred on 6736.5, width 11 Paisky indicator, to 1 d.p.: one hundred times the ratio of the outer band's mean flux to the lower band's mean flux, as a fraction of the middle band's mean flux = 2.7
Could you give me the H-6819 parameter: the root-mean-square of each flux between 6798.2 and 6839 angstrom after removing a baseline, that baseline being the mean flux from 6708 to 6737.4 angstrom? 5.4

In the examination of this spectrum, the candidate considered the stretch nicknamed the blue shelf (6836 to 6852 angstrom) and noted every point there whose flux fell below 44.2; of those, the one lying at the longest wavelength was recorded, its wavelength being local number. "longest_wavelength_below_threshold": 6849.22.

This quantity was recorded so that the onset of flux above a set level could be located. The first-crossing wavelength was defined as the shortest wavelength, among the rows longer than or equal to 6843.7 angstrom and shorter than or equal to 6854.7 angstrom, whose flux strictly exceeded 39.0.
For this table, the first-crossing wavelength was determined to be 6844.49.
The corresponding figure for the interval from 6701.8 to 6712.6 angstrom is 6702.56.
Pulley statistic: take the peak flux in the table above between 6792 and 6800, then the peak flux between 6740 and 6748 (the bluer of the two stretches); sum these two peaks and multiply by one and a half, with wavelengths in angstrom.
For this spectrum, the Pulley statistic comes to 133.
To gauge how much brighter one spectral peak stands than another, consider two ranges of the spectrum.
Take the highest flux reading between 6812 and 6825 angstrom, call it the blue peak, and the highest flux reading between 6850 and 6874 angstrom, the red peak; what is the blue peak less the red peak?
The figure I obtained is -27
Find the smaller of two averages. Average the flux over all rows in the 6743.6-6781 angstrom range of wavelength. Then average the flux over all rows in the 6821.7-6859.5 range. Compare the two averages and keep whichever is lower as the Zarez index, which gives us 40.8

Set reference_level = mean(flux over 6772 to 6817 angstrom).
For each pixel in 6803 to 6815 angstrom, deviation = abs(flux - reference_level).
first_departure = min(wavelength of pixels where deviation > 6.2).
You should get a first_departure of 6803.63 angstrom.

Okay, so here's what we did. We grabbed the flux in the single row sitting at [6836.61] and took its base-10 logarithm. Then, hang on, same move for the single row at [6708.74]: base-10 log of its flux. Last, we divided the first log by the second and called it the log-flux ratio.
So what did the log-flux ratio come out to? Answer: 1.06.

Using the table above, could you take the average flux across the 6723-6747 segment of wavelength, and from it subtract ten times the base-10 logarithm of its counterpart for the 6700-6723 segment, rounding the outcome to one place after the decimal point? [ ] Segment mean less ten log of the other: 25.2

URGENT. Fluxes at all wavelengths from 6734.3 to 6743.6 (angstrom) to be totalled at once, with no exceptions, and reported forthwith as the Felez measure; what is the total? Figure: 229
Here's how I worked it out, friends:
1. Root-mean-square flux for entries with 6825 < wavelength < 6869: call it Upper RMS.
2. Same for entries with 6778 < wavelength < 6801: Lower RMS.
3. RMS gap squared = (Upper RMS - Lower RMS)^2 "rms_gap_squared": 5.9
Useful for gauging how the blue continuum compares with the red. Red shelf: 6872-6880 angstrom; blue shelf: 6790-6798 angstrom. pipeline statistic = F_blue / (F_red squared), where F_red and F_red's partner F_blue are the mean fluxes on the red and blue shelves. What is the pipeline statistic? 0.026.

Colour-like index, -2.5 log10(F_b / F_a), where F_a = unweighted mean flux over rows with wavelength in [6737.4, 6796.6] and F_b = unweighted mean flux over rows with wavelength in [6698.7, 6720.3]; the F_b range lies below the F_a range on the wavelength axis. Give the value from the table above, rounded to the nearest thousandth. -0.009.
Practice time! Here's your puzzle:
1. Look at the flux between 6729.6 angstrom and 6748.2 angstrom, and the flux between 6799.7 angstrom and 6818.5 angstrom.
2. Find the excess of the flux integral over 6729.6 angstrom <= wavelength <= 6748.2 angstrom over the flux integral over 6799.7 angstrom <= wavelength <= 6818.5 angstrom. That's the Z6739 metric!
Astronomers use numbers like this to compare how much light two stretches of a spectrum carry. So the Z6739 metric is 31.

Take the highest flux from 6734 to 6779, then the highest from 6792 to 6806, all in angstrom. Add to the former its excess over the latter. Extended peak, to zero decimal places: 53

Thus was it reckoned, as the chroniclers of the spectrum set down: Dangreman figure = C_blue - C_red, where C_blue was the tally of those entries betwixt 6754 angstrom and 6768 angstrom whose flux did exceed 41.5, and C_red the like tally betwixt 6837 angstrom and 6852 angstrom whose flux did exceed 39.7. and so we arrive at -4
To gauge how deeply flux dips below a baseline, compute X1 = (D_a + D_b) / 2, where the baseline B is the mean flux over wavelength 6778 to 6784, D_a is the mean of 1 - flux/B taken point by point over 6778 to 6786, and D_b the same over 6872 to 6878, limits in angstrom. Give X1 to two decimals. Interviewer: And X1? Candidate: 0.03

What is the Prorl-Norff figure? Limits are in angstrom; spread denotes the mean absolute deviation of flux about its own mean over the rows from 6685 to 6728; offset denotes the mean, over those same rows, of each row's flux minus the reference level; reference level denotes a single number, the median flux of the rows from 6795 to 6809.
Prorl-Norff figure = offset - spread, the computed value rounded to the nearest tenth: -5.7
